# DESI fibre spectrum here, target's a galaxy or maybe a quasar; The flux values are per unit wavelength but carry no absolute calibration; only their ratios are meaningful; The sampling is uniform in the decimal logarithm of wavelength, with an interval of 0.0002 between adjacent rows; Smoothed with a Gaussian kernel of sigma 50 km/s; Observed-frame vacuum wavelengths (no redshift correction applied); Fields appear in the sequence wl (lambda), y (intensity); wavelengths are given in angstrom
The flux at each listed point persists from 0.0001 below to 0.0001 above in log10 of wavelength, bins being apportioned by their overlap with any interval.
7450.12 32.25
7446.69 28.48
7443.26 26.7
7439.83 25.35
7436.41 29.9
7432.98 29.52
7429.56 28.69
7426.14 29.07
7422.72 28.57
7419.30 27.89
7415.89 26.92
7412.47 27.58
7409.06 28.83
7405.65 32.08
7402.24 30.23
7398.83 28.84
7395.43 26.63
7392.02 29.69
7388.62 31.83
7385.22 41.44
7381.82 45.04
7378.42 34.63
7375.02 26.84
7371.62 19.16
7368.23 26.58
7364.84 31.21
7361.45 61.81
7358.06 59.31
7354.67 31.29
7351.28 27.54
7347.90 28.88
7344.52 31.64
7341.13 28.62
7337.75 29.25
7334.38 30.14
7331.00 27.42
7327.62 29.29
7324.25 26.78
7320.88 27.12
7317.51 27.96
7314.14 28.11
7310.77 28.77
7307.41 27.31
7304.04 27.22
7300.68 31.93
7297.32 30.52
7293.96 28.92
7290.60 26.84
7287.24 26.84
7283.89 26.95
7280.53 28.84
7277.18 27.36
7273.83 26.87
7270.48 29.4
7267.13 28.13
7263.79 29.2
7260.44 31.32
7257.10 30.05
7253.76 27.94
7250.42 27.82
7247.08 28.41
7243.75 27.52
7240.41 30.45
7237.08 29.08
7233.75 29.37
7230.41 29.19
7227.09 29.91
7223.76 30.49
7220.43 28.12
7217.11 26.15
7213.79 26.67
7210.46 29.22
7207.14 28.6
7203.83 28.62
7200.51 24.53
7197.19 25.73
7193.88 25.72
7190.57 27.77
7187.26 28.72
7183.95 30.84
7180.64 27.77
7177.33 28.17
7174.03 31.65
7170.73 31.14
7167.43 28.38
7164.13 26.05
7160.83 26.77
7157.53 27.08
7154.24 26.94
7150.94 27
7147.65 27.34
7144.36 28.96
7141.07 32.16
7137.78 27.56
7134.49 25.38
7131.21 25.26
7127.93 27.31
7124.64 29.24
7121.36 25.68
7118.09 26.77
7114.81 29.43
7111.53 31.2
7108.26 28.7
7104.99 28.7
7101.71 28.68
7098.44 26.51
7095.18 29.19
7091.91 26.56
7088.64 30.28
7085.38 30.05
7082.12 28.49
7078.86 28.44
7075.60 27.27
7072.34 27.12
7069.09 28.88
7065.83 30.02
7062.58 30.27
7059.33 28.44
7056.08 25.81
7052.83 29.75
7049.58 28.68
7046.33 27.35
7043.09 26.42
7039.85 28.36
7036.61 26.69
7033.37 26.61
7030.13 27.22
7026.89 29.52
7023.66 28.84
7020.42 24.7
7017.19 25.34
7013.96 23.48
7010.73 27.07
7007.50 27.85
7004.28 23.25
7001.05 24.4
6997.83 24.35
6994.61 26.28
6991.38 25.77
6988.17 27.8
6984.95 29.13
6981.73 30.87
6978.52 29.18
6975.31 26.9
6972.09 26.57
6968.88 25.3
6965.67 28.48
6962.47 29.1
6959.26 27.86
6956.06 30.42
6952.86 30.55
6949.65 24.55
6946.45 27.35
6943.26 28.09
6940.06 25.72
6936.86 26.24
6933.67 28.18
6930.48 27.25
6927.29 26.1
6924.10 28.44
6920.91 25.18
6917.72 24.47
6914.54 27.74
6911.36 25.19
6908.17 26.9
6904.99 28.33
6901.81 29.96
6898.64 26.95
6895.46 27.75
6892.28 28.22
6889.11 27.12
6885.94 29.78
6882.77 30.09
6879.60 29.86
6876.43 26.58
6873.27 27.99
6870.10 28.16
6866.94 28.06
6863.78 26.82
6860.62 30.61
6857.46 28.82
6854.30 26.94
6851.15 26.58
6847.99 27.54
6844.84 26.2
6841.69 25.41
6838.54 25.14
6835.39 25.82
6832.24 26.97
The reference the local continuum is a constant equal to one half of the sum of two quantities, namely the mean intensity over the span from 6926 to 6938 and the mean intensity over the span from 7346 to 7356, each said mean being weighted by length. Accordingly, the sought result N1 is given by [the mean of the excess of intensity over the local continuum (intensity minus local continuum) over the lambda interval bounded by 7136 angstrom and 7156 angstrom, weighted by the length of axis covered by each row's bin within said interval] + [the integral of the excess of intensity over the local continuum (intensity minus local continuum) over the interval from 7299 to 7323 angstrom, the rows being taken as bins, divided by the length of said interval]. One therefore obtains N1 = 0.4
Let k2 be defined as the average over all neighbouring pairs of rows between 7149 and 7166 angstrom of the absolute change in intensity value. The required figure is 0.31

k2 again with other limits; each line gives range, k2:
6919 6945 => 1.79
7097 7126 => 1.72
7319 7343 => 1.49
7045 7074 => 1.74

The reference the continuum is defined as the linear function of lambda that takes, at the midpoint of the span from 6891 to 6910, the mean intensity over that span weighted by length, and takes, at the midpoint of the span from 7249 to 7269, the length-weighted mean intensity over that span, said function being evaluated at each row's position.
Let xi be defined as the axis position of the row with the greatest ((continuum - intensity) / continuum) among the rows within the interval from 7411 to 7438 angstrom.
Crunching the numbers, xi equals 7415.89 angstrom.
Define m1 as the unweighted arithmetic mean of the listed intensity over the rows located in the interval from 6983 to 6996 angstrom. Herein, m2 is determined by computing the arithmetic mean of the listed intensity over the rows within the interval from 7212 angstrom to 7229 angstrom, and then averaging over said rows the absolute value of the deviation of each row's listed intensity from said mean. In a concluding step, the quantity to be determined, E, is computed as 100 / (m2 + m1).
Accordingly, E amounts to 3.5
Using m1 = 27.2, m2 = 1.5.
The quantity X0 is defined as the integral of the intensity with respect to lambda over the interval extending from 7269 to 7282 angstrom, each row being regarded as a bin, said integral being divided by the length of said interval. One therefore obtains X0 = 28.1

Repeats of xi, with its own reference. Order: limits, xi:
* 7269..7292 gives 7290.60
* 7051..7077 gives 7056.08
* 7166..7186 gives 7180.64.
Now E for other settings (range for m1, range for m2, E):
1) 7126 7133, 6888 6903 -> 3.7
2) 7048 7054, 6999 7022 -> 3.3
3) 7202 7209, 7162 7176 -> 3.3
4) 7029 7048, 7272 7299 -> 3.5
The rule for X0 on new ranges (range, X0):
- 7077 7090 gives 29.3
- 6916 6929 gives 26.1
